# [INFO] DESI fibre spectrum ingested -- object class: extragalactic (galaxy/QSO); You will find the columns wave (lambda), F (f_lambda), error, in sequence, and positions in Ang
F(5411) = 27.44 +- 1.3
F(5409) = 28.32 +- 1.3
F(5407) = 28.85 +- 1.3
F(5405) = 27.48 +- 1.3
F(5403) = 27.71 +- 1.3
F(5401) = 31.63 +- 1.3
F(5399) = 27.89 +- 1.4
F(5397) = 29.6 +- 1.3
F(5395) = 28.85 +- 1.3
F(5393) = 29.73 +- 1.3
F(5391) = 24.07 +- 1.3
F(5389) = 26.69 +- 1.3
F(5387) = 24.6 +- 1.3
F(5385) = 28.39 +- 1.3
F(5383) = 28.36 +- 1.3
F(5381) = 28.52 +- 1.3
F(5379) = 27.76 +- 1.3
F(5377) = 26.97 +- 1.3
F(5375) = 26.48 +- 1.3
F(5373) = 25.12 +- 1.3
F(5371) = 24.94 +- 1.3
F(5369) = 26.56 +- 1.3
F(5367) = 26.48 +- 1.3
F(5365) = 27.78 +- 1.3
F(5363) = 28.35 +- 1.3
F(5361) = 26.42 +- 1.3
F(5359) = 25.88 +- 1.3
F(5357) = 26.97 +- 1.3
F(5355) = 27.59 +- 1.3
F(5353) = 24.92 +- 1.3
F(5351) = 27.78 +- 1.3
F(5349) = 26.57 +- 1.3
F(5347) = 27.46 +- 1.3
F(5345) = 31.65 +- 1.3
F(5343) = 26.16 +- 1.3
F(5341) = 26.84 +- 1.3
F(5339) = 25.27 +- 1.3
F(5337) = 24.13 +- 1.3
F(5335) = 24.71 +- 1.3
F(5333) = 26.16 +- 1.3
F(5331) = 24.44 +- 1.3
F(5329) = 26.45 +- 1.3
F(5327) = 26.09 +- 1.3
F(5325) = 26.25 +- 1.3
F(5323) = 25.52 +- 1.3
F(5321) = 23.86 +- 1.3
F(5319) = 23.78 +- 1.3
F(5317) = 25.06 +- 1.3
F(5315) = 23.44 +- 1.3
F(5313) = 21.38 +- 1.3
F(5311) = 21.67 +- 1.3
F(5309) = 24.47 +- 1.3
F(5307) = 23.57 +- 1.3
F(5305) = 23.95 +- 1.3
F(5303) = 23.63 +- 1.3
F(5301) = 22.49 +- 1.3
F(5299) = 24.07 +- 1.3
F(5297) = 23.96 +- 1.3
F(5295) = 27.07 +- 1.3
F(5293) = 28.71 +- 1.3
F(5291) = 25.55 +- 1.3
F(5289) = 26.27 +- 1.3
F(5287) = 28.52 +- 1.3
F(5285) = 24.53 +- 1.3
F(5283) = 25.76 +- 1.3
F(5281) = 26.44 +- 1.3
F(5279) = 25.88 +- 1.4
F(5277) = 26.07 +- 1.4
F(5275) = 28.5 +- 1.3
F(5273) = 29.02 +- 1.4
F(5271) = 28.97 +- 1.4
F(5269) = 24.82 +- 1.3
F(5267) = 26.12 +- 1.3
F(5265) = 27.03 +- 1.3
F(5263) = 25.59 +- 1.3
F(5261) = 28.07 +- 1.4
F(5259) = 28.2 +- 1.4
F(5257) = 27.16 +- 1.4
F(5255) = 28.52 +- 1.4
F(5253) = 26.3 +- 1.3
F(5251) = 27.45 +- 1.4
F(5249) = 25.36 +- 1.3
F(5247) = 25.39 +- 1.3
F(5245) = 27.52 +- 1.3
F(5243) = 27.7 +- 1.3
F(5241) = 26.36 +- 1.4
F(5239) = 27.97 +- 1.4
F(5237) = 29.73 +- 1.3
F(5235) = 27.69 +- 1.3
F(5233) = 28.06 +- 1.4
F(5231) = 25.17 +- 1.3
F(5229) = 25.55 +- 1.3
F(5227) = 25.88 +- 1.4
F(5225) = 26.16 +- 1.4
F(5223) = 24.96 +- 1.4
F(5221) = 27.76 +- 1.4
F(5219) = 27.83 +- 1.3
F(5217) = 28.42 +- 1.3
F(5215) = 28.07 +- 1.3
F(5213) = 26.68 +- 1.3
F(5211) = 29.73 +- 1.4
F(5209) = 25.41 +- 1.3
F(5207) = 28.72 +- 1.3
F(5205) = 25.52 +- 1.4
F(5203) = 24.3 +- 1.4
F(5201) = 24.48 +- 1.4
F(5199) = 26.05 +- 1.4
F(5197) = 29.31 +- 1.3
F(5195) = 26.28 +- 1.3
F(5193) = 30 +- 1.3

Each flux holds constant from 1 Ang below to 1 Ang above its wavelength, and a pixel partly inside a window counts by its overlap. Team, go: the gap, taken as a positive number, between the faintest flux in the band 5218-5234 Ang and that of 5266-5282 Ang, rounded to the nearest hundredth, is 0.14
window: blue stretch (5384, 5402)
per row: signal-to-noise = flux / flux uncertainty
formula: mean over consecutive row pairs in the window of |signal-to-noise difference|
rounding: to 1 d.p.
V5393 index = 2.4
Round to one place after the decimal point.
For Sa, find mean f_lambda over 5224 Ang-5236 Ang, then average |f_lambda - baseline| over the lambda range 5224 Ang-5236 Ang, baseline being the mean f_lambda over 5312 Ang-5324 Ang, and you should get 2.6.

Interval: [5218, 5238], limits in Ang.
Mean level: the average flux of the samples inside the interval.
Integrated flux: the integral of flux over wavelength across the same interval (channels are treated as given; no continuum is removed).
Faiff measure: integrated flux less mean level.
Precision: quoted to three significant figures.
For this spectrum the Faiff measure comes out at 511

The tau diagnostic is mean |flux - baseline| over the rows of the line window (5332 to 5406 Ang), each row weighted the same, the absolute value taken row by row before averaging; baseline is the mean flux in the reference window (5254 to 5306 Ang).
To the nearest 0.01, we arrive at 1.50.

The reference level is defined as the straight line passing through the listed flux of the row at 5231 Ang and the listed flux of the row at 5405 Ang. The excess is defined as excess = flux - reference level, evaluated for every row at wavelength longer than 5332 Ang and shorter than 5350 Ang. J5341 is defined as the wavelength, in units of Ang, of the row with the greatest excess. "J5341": 5345 Ang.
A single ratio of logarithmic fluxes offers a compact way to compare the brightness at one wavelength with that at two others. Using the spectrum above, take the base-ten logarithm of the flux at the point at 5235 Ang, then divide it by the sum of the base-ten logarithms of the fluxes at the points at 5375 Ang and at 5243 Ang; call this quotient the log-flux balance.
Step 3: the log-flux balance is 0.503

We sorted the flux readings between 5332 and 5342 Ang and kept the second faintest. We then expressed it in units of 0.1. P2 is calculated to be 247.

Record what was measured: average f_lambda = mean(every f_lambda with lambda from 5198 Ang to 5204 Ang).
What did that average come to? 24.9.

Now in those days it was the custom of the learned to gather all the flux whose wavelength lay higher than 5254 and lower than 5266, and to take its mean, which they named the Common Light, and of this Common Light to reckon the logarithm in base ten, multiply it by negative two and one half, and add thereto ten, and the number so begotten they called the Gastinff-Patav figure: 6.40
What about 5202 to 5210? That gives 6.46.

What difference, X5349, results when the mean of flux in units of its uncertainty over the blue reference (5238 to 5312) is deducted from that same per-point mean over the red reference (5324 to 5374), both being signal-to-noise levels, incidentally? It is 0.65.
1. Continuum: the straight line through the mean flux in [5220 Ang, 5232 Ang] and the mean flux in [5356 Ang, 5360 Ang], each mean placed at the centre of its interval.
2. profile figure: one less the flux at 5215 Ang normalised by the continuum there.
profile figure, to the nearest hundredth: -0.09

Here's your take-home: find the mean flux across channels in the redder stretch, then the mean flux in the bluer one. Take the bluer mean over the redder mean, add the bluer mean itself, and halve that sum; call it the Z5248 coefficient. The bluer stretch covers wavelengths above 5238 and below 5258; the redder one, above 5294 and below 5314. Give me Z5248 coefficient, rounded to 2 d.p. 14.06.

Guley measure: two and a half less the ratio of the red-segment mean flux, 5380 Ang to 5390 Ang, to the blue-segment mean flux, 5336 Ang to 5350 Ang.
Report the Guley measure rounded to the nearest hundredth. 1.48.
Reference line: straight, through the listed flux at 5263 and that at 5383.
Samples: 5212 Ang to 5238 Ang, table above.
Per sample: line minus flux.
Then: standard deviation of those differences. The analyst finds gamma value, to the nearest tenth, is 1.4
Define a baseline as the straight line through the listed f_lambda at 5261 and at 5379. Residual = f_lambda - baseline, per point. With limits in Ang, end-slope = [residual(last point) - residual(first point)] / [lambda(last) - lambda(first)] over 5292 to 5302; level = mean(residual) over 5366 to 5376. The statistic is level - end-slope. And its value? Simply -1.1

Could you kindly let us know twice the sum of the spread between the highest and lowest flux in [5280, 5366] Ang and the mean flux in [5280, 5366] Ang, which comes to 71.8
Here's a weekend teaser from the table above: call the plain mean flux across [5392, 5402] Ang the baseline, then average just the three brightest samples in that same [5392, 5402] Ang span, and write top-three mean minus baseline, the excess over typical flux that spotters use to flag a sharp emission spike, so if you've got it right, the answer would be 0.8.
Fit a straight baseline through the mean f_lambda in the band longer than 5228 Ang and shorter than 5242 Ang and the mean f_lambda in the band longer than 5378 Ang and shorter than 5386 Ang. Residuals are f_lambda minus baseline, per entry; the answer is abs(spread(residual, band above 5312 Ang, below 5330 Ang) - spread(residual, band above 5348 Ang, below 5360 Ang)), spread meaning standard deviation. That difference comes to 0.55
